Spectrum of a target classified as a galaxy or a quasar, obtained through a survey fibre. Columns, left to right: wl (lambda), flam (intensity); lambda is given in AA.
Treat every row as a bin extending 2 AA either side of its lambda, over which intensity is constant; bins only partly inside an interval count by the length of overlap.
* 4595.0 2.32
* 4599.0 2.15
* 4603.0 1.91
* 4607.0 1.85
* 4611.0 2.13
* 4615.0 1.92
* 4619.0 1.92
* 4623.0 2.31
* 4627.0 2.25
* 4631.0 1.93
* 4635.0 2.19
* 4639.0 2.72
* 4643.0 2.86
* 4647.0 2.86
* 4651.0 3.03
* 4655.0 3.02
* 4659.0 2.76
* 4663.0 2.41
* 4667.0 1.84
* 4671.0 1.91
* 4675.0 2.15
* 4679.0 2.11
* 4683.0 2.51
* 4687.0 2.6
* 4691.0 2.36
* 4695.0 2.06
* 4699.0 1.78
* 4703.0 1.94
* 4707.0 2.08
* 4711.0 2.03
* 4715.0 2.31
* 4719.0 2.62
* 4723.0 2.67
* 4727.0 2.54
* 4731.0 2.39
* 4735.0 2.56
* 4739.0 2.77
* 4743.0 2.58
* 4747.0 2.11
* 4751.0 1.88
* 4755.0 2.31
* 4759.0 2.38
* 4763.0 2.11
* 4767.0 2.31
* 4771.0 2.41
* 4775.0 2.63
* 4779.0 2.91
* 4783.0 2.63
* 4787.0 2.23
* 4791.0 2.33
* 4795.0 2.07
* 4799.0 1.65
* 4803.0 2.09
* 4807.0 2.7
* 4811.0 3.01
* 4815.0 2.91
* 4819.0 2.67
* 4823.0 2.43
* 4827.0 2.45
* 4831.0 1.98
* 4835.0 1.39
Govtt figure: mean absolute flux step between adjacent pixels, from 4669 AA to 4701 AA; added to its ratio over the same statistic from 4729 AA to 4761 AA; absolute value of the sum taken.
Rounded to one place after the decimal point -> 1.1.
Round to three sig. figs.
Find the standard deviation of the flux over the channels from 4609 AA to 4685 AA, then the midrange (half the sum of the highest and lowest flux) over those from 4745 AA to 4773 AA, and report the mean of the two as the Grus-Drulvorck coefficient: 1.27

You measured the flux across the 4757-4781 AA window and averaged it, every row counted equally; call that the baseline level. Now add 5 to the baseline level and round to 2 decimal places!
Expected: 7.46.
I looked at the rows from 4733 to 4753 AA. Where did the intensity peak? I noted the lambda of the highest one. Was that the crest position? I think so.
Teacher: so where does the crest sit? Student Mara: 4739.0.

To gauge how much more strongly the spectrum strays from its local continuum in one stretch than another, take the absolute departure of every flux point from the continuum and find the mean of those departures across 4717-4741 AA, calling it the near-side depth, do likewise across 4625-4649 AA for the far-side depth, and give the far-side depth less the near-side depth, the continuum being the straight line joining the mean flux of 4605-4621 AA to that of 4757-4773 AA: 0.11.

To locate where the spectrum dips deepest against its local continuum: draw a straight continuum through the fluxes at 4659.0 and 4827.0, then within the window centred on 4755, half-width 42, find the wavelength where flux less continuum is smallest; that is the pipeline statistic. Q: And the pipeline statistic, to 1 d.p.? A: 4751.0 AA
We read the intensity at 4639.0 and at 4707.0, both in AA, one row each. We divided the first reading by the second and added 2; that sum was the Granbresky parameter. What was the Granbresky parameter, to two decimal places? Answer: 3.31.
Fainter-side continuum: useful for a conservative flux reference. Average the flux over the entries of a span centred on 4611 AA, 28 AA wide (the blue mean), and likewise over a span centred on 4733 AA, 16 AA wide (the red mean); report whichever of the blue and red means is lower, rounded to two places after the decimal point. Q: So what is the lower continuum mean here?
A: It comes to 2.03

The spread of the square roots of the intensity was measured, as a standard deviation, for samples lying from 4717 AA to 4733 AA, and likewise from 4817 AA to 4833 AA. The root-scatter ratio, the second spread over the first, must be 2.5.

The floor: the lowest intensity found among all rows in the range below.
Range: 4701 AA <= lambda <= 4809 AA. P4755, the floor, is 1.65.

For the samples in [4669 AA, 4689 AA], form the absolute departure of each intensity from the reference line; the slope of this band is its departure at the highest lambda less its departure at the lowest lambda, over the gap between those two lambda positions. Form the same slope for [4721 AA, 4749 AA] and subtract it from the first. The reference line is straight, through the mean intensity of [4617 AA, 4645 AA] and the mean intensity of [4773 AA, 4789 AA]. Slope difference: -0.029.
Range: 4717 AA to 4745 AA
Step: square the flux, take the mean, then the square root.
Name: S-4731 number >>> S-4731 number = 2.6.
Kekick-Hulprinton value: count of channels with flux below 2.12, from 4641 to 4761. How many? 10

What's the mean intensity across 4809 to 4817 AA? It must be 2.96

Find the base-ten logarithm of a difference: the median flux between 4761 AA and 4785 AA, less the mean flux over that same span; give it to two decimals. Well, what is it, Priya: -1.70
